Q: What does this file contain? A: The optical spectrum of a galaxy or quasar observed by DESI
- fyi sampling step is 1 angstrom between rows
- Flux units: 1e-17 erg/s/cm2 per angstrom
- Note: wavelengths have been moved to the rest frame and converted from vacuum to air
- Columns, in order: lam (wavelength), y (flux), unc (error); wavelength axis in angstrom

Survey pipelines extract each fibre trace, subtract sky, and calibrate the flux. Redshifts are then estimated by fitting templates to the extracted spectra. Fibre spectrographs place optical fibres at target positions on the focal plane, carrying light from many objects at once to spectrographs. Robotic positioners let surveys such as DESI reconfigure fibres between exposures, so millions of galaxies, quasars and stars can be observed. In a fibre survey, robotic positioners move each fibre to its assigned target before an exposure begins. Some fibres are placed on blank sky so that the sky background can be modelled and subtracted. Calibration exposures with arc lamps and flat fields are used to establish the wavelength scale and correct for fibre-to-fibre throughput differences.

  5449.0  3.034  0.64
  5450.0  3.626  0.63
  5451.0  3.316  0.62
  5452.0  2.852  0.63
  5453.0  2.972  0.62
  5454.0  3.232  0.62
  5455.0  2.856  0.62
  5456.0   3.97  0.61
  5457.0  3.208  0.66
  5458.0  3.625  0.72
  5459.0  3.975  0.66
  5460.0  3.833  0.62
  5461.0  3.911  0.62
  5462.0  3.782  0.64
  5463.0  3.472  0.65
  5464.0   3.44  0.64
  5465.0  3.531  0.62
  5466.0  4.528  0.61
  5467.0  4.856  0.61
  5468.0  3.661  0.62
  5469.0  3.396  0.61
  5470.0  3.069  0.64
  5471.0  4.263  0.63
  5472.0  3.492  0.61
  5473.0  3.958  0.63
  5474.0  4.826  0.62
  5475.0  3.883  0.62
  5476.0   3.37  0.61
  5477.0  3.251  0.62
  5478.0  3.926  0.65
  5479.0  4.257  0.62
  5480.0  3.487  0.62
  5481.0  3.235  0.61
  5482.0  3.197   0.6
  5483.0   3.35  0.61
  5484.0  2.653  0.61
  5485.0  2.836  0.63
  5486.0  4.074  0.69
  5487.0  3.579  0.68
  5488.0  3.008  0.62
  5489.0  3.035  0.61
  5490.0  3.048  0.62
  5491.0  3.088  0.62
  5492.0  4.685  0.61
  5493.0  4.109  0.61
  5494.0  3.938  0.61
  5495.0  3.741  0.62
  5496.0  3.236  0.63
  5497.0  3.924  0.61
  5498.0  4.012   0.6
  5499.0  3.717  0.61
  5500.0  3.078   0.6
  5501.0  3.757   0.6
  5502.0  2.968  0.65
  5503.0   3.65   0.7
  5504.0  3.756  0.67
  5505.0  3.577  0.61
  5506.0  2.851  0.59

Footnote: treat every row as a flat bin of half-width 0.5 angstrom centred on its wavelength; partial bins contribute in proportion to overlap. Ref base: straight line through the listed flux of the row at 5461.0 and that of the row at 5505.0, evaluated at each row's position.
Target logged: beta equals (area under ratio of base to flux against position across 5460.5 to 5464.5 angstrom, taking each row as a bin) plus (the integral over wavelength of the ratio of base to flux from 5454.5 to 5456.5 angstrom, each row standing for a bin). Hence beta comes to 7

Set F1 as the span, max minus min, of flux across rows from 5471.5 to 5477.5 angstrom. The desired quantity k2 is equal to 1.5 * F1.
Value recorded 2.4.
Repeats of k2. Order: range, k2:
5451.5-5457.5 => 1.7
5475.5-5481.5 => 1.5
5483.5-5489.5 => 2.1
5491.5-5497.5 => 2.2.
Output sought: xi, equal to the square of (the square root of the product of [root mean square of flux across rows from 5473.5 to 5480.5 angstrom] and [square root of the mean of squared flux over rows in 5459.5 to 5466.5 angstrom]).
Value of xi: 14.8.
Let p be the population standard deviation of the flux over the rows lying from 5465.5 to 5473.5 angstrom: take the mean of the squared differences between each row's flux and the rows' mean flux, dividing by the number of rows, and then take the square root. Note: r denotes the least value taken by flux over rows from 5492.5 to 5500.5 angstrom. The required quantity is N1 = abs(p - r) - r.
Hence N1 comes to -0.57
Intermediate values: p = 0.57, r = 3.078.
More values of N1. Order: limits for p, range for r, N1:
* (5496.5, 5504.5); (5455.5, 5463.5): -0.36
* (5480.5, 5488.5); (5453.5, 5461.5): -0.42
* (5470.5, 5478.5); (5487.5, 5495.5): -0.48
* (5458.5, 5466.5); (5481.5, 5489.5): -0.33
